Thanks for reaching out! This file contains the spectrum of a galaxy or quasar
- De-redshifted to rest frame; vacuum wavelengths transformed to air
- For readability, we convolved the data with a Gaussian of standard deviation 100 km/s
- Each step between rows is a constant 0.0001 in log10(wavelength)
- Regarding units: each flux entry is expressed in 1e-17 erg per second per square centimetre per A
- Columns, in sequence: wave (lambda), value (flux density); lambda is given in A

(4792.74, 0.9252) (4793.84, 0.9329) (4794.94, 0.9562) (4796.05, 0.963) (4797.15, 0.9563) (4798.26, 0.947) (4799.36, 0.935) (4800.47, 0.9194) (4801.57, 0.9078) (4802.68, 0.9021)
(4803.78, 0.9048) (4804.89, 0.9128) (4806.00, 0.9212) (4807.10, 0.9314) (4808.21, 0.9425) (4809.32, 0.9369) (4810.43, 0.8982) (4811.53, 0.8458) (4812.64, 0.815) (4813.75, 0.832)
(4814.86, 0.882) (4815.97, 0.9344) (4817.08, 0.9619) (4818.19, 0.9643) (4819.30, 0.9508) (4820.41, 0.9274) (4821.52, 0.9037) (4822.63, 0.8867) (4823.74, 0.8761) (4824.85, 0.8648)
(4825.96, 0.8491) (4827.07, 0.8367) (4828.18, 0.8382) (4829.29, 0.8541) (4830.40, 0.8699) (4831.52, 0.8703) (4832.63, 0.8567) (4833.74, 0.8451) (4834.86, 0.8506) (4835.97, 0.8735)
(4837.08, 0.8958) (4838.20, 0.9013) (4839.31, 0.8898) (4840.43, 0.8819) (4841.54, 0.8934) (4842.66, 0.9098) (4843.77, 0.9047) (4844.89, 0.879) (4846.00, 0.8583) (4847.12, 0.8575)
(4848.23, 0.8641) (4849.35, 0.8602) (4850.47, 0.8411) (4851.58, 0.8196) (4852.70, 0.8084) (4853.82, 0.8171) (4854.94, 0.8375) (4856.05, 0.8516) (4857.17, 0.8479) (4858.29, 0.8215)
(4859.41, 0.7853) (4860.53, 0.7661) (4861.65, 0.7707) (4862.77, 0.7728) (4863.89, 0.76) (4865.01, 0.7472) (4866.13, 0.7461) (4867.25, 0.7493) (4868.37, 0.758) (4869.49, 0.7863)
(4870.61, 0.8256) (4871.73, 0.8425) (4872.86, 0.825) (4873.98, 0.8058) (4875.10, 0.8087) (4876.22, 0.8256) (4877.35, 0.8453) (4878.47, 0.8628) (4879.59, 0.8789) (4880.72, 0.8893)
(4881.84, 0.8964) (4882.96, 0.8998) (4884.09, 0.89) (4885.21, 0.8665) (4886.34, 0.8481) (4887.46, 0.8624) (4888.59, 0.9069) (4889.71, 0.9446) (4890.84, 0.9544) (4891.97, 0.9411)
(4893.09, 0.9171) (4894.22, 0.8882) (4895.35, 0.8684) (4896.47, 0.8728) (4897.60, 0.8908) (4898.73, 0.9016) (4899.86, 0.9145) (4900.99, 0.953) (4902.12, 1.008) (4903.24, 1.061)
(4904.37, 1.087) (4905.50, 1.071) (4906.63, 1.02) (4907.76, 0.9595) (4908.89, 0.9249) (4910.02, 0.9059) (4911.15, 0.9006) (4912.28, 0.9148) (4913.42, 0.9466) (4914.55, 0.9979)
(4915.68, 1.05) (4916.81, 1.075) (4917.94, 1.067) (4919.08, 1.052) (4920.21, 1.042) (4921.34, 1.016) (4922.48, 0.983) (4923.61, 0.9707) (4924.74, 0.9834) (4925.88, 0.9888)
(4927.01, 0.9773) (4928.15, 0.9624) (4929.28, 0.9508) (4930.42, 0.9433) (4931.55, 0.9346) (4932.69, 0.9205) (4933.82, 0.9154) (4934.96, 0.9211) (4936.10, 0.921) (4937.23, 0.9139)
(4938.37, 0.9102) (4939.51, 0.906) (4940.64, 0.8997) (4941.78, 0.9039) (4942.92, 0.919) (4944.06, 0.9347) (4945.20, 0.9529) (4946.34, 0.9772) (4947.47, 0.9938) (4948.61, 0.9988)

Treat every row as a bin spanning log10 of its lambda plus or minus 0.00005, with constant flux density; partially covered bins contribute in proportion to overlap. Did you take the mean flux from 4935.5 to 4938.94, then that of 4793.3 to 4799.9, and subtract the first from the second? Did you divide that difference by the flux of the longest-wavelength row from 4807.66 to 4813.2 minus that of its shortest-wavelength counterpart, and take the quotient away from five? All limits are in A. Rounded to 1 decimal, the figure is 5.3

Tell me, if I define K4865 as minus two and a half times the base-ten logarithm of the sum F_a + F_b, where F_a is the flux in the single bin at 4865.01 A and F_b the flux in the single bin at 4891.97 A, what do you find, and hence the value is -0.57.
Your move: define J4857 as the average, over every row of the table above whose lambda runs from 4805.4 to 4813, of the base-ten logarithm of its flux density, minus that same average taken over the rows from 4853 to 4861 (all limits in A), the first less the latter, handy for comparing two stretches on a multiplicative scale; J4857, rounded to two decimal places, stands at 0.04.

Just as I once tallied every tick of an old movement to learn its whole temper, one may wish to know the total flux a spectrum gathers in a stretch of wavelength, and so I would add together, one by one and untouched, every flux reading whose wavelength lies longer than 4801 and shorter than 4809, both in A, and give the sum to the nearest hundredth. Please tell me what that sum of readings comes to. 6.42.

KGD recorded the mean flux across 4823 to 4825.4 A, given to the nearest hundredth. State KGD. 0.87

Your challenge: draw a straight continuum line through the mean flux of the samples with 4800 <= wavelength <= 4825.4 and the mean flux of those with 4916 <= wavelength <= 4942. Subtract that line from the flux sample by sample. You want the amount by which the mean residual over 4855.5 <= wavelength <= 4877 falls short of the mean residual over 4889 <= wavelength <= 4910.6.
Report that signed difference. 0.14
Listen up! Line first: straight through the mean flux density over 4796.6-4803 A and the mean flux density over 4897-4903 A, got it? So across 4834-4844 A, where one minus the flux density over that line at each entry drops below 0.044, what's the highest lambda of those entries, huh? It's 4843.77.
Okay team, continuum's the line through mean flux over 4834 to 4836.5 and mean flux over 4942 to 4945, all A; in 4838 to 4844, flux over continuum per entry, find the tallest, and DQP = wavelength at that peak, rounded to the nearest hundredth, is 4842.66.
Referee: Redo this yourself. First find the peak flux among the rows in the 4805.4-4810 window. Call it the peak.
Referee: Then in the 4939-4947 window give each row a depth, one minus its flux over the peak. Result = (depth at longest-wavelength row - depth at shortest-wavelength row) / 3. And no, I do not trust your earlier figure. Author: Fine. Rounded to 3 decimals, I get -0.025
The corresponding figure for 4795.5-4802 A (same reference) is 0.020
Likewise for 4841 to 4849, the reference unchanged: 0.010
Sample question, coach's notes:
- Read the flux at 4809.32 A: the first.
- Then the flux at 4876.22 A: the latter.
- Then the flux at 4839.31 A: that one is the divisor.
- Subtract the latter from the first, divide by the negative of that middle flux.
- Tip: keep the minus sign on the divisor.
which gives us -0.13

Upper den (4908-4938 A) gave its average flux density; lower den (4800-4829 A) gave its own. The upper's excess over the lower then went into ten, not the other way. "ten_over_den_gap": 142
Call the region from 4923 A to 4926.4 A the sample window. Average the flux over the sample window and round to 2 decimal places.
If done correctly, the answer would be 0.98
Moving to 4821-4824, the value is 0.89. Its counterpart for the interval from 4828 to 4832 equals 0.86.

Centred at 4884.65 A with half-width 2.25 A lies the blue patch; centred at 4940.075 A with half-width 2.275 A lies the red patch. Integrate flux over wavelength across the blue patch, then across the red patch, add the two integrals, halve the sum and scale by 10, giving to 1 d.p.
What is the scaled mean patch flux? 40.3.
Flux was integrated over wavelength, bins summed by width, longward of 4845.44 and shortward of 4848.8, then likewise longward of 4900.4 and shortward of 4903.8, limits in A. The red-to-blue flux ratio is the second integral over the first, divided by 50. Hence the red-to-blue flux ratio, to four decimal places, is 0.0237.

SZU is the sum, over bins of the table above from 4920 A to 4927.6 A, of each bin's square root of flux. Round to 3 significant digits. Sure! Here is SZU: 6.98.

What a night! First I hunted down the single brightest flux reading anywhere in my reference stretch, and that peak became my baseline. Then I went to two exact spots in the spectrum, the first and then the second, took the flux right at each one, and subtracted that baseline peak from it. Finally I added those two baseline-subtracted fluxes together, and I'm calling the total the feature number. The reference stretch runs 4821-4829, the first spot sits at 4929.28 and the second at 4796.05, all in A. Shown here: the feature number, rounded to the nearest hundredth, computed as 0.11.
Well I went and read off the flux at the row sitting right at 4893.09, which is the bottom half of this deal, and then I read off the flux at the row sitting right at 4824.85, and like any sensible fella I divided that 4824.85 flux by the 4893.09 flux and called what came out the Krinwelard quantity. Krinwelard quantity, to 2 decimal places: 0.94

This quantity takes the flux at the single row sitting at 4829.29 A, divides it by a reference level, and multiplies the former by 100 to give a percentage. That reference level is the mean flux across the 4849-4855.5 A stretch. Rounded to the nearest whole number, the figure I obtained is 103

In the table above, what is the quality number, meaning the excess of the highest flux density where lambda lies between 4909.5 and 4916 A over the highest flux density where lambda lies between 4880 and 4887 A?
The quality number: 0.150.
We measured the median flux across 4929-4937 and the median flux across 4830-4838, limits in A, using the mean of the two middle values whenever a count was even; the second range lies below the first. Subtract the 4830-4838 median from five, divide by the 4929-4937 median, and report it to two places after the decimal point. 4.48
